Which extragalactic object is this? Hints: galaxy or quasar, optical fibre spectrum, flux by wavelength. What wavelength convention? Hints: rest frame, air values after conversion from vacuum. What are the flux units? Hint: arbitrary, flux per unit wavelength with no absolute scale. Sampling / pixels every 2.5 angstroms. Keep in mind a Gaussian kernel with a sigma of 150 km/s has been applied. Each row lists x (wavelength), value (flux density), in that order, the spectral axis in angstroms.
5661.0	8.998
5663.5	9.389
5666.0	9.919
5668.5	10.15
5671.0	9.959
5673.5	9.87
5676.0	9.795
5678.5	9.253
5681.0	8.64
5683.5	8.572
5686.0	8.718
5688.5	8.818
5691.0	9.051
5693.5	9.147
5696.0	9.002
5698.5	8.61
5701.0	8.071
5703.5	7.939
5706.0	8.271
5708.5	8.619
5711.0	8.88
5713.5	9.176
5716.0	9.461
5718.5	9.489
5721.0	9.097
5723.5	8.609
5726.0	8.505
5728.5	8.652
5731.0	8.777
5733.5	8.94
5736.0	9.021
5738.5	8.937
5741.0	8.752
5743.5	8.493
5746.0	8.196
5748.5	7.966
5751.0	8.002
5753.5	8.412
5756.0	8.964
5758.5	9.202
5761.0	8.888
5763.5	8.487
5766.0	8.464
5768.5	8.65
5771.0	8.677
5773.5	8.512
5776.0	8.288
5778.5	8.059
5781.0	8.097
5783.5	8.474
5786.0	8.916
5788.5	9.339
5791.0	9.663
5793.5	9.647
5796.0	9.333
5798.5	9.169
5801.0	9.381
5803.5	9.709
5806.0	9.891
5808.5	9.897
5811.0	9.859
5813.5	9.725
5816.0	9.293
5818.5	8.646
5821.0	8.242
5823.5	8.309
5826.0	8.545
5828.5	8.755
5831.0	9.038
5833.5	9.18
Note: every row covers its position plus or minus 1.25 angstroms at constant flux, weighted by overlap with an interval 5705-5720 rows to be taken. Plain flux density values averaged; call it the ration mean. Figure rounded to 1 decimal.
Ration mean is 9.0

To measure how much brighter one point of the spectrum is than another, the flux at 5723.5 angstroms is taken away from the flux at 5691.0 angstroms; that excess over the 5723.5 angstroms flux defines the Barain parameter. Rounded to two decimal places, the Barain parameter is 0.44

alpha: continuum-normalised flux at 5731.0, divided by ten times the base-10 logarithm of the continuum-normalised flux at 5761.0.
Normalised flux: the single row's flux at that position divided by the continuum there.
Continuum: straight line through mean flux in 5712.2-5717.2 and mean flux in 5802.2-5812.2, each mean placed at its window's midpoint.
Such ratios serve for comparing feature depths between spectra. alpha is -2.9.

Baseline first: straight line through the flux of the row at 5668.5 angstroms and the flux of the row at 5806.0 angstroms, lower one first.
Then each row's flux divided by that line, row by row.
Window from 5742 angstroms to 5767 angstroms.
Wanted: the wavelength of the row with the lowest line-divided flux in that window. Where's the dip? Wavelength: 5748.5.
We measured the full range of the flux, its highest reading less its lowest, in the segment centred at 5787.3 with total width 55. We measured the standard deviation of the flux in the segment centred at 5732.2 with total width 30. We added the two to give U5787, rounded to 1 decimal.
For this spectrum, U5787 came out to 2.2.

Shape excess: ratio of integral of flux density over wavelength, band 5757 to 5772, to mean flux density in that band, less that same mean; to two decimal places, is 6.27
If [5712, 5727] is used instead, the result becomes 5.94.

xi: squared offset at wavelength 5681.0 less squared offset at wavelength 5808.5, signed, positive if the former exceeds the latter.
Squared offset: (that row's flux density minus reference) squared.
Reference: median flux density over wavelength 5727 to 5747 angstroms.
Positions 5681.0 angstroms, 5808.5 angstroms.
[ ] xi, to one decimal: -1.3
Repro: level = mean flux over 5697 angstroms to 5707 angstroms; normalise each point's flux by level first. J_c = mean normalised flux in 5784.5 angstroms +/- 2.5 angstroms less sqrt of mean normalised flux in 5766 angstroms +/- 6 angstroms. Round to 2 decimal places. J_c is 0.03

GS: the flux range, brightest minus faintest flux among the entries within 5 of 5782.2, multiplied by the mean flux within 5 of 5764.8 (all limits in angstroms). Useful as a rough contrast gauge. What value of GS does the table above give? 7.4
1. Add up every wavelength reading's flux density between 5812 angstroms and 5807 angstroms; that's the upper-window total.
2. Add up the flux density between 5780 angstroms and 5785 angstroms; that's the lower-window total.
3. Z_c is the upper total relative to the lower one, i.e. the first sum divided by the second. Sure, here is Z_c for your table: 1.19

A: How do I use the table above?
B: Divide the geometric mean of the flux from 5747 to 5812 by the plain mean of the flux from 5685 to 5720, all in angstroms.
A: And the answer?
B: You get 1.01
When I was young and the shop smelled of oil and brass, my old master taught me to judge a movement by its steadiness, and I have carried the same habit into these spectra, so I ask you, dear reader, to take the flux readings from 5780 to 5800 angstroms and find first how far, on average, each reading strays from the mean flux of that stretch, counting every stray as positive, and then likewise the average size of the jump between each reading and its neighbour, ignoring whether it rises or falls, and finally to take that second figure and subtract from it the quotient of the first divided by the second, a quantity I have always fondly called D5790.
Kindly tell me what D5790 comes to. -1.19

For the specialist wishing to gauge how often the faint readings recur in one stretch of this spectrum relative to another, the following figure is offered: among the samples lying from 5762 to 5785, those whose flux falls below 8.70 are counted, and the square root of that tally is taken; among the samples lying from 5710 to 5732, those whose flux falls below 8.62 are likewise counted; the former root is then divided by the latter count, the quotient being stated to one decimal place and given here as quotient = 1.5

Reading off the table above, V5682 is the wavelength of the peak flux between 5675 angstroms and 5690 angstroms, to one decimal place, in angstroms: 5676.0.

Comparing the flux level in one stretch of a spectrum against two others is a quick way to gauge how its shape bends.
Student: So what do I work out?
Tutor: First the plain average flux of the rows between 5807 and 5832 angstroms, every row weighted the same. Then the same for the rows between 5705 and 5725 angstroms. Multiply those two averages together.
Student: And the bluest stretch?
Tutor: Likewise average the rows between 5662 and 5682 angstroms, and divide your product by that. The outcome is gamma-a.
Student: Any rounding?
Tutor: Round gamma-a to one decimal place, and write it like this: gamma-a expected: 8.4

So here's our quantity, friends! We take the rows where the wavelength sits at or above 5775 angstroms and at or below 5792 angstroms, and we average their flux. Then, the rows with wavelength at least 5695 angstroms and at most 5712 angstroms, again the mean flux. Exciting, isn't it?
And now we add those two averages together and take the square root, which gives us 4.14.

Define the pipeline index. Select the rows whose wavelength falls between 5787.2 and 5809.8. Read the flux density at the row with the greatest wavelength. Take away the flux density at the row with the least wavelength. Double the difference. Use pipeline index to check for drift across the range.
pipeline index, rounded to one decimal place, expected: 1.1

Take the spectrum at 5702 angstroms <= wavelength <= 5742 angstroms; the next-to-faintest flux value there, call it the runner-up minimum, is 8.271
